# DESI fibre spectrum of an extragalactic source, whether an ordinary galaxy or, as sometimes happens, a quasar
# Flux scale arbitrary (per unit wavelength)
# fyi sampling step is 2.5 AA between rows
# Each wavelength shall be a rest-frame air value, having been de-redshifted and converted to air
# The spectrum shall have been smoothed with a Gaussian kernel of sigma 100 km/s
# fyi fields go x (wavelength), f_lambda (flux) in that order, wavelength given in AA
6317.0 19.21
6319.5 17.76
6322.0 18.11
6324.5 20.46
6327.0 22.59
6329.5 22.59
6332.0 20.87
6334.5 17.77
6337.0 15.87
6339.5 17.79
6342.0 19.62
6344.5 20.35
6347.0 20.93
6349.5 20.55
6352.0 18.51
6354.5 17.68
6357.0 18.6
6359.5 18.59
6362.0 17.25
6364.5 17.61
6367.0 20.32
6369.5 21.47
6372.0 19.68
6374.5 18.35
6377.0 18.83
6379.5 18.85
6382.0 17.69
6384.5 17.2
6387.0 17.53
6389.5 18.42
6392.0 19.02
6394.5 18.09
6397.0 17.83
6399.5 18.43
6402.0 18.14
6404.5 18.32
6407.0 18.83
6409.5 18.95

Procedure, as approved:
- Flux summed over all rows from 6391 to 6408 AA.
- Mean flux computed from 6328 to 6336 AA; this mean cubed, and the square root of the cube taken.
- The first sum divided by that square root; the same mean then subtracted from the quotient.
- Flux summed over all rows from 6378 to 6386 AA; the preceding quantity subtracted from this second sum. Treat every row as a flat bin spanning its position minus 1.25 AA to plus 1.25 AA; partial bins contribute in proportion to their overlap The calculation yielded 73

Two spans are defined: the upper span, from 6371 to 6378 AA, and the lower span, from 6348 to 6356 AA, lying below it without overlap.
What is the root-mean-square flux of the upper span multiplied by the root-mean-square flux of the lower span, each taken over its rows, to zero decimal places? 359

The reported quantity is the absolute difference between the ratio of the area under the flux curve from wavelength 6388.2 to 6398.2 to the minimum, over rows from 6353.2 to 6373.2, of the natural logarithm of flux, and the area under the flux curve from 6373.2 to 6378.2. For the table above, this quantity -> 29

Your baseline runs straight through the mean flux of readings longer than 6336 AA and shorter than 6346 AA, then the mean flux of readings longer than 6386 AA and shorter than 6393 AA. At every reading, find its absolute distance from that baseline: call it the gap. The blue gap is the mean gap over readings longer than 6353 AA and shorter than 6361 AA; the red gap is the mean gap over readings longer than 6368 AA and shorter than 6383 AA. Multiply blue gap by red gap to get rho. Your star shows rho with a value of 0.4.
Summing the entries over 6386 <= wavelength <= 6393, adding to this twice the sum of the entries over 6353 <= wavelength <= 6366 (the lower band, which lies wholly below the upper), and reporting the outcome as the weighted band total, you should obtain 234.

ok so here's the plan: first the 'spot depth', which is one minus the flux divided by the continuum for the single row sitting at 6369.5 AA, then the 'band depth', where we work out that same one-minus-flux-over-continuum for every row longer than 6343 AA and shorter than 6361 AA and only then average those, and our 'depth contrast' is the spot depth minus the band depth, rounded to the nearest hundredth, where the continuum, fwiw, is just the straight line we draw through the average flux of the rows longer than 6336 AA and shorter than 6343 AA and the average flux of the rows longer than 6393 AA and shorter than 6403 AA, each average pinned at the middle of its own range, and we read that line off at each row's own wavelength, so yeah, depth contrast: -0.11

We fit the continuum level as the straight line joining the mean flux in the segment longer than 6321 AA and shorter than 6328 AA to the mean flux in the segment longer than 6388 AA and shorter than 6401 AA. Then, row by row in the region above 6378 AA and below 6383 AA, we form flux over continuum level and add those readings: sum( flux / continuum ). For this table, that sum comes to 1.95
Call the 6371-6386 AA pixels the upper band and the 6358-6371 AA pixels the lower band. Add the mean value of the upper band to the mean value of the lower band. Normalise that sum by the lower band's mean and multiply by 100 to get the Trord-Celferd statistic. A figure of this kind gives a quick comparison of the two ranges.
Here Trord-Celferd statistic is 197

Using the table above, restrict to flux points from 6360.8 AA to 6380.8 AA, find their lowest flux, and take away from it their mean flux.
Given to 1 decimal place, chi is -1.8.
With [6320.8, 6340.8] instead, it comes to -3.6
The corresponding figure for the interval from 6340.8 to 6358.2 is -1.8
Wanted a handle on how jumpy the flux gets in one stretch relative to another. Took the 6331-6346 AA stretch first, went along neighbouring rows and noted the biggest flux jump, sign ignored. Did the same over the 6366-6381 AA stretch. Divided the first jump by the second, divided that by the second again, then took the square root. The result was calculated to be 1.0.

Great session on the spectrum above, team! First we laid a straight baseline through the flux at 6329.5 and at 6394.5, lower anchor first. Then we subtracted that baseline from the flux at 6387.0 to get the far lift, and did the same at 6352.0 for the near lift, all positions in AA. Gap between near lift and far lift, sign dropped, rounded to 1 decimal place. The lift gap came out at 1.4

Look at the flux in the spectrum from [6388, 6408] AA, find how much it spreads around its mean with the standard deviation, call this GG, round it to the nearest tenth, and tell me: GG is 0.4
